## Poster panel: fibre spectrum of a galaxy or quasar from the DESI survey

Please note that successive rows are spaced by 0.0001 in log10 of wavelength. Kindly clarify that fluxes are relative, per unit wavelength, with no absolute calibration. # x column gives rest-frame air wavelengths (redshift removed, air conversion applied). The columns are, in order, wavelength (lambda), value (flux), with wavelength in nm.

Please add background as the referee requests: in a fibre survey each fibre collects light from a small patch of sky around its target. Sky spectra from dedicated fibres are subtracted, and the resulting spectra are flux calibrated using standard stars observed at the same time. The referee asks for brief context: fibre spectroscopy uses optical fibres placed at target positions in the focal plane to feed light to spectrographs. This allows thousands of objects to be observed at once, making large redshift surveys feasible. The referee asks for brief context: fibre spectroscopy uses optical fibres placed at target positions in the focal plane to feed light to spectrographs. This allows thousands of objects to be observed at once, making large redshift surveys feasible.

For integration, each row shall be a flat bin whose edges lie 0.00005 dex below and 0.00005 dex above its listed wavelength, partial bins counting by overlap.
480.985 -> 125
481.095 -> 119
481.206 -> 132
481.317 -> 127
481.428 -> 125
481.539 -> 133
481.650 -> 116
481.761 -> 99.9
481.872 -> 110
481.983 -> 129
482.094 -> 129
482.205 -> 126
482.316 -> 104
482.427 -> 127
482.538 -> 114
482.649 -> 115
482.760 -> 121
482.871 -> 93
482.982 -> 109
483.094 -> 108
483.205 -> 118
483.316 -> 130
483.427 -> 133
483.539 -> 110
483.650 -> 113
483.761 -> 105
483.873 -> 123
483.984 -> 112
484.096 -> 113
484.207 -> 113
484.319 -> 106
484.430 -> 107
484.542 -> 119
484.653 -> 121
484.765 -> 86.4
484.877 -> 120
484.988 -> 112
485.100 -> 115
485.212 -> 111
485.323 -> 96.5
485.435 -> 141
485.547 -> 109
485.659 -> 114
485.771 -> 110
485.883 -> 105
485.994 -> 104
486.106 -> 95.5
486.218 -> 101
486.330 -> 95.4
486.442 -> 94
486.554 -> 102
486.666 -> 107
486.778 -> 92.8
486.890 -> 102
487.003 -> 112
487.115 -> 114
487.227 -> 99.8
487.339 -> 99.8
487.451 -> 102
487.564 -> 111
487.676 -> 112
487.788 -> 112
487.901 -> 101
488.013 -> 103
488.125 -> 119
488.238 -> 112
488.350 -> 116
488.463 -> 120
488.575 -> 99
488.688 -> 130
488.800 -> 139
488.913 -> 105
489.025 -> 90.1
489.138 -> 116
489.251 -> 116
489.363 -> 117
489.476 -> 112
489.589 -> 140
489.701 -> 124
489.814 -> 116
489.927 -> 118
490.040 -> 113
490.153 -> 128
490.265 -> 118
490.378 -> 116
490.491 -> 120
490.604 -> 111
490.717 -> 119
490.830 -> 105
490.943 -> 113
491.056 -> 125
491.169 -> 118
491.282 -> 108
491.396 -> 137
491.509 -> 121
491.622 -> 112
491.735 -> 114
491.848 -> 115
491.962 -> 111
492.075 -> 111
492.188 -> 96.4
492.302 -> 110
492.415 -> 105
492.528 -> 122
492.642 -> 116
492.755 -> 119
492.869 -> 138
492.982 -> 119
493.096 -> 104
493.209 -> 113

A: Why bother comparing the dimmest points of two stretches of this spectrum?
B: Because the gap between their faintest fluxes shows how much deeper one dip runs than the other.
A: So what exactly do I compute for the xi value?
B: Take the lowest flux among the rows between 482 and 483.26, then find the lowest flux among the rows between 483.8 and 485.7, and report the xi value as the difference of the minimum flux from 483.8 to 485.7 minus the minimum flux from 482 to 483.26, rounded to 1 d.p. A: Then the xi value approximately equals -6.6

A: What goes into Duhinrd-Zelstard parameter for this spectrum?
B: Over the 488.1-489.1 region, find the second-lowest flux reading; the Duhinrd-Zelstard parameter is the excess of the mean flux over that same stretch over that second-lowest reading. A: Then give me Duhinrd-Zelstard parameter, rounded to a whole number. 15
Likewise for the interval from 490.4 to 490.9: 3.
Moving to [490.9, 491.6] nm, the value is 7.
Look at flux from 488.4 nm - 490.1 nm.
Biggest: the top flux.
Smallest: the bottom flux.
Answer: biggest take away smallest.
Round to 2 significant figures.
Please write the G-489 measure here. 50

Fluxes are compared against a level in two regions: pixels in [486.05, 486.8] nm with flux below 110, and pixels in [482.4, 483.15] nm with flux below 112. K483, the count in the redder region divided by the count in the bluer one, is 2.3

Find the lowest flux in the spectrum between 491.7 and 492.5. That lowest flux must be 96.4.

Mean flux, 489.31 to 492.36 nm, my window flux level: 117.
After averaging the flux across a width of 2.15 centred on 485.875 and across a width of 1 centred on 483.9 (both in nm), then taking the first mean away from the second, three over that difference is 0.4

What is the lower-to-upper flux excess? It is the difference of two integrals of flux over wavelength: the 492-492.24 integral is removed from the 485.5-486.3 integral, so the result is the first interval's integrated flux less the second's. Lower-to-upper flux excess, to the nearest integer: 59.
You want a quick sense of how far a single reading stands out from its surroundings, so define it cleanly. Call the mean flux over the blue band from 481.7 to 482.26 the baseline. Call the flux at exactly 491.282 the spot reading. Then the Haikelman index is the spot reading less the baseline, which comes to -11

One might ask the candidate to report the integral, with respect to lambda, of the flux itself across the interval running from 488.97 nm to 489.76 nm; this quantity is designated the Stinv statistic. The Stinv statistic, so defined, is 92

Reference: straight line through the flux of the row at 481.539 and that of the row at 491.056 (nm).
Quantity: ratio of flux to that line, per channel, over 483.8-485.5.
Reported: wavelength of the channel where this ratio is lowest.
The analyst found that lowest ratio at 484.765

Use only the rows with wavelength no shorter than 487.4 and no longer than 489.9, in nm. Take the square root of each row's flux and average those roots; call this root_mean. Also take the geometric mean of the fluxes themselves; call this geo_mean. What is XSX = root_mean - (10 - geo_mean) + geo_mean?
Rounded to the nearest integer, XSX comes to 228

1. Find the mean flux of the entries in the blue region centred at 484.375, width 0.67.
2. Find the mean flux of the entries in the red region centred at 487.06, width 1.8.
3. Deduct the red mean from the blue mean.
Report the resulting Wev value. 10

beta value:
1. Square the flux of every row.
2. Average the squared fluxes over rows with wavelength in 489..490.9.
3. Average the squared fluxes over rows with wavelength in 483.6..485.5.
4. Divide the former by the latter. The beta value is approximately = 1.07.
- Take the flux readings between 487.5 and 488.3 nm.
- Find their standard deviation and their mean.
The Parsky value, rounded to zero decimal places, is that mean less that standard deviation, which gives 104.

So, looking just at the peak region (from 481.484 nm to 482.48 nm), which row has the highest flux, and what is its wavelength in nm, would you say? 481.539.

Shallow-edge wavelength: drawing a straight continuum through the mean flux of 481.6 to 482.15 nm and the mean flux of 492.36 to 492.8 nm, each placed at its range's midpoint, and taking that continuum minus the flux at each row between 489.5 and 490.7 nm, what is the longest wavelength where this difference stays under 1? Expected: 490.491 nm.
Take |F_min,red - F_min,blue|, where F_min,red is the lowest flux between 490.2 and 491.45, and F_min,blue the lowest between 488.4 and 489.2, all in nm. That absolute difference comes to 15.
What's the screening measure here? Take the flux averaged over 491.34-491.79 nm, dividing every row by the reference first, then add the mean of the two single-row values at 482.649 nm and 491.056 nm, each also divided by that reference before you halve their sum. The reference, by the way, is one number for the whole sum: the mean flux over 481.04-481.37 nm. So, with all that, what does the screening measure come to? 1.91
